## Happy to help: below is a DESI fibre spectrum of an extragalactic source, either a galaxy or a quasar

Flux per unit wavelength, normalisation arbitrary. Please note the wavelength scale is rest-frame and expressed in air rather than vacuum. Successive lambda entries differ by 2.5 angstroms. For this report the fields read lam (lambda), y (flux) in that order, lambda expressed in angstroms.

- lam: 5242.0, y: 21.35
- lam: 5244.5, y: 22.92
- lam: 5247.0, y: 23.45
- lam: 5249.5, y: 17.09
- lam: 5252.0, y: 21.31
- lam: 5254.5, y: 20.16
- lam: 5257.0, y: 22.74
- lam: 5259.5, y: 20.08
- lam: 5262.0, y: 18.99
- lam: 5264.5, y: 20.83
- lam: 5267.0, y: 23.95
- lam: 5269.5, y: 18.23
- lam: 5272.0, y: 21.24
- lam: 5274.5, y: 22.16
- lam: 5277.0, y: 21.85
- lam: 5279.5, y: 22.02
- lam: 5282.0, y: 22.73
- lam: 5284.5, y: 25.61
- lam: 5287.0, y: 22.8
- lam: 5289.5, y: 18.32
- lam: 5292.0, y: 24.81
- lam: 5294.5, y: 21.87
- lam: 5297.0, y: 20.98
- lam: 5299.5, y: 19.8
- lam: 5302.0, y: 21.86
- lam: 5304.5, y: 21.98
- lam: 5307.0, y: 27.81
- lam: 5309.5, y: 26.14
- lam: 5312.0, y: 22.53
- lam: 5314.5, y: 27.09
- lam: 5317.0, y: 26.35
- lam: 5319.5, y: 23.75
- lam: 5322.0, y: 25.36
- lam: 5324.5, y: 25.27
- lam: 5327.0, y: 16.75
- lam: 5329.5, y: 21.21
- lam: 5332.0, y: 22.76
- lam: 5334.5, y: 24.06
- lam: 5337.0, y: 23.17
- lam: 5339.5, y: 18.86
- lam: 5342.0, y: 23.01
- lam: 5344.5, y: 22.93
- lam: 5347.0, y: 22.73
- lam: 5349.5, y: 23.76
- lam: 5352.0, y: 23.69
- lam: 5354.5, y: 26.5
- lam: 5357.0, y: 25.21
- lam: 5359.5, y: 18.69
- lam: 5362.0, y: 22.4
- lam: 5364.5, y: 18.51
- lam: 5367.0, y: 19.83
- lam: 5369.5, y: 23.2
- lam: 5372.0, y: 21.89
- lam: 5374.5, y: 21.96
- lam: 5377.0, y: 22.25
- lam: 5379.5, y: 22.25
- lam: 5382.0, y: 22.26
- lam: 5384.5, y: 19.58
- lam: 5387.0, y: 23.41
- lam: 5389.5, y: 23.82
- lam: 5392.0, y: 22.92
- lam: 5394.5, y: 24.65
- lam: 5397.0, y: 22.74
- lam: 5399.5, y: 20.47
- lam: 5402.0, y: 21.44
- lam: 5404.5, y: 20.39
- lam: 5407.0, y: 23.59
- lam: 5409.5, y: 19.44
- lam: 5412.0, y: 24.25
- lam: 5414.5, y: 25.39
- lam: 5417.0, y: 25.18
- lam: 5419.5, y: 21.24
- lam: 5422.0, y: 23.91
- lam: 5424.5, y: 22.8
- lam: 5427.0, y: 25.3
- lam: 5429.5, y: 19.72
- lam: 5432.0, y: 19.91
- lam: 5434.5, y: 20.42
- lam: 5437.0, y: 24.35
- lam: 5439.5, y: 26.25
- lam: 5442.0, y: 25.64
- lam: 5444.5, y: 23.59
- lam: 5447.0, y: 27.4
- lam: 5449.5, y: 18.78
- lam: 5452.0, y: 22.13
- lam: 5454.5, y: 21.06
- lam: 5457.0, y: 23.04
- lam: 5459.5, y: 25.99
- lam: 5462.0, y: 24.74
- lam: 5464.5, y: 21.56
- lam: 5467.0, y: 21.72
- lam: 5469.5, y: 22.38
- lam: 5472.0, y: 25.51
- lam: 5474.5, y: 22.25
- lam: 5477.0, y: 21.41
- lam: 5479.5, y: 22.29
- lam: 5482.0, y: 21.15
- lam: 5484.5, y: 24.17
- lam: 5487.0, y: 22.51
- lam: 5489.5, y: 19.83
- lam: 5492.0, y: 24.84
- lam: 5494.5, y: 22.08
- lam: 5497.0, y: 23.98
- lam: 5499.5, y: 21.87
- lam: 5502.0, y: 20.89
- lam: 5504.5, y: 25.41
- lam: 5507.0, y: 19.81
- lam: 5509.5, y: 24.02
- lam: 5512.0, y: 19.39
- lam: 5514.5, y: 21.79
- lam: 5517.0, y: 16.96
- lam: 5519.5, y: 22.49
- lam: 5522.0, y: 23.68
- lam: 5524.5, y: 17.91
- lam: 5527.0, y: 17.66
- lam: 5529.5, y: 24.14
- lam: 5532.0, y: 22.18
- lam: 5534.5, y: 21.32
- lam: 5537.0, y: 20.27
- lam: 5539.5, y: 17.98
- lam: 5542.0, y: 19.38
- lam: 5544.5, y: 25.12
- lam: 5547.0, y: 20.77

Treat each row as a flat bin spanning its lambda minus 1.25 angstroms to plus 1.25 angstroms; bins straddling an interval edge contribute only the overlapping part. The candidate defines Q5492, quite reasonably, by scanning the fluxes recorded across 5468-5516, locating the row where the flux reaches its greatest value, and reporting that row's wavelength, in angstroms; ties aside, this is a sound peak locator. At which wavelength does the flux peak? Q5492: 5472.0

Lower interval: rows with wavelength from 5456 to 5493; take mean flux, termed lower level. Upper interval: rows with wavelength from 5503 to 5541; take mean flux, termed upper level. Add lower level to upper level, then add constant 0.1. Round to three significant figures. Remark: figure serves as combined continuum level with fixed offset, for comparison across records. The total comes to 44.0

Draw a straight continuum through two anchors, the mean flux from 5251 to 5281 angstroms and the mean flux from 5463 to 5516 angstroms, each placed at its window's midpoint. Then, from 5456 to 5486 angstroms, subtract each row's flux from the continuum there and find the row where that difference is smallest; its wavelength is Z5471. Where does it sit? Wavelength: 5459.5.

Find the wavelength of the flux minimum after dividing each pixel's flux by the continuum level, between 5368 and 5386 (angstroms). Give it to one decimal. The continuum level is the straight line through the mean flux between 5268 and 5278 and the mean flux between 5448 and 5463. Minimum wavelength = 5384.5 angstroms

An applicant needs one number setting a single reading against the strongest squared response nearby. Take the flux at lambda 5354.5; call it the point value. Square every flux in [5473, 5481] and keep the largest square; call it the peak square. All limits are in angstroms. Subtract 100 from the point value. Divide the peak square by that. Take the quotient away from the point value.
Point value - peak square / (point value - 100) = 33.3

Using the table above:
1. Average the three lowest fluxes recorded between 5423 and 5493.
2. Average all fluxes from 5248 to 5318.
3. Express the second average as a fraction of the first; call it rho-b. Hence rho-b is 1.14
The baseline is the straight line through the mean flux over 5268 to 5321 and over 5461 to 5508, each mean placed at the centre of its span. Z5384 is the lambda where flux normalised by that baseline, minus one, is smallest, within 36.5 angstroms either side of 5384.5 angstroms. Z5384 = 5364.5 angstroms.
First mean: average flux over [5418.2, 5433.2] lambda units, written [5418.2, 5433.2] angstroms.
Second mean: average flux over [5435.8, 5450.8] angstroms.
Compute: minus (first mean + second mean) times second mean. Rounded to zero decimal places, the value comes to -1131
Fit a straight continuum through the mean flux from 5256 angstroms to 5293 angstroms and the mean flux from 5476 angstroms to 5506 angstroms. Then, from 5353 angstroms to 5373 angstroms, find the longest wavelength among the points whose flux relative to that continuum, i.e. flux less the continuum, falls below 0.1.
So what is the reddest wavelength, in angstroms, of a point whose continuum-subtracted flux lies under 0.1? 5372.0 angstroms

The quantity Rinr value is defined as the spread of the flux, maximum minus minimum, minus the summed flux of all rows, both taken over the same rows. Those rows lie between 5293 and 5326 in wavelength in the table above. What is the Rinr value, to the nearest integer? -303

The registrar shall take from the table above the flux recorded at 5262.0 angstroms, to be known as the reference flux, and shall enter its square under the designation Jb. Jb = 361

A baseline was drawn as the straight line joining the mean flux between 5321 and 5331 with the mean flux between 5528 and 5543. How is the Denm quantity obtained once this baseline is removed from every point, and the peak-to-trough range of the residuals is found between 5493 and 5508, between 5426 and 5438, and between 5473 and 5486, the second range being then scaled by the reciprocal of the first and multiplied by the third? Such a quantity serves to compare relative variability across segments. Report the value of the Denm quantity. 3.0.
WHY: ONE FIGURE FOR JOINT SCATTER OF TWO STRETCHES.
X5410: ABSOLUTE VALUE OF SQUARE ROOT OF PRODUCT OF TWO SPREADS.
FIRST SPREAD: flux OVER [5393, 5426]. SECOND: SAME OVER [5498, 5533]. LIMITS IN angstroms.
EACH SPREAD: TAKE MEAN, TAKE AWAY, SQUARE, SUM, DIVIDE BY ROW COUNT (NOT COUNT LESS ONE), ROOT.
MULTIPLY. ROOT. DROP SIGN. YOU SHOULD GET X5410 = 2.19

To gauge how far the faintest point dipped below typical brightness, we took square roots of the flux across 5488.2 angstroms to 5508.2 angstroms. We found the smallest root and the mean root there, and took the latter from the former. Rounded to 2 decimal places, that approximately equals -0.27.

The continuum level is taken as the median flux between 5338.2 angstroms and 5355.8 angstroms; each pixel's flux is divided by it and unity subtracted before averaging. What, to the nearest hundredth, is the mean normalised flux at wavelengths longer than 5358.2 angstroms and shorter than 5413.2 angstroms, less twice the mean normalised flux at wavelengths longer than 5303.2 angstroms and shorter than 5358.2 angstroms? -0.11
